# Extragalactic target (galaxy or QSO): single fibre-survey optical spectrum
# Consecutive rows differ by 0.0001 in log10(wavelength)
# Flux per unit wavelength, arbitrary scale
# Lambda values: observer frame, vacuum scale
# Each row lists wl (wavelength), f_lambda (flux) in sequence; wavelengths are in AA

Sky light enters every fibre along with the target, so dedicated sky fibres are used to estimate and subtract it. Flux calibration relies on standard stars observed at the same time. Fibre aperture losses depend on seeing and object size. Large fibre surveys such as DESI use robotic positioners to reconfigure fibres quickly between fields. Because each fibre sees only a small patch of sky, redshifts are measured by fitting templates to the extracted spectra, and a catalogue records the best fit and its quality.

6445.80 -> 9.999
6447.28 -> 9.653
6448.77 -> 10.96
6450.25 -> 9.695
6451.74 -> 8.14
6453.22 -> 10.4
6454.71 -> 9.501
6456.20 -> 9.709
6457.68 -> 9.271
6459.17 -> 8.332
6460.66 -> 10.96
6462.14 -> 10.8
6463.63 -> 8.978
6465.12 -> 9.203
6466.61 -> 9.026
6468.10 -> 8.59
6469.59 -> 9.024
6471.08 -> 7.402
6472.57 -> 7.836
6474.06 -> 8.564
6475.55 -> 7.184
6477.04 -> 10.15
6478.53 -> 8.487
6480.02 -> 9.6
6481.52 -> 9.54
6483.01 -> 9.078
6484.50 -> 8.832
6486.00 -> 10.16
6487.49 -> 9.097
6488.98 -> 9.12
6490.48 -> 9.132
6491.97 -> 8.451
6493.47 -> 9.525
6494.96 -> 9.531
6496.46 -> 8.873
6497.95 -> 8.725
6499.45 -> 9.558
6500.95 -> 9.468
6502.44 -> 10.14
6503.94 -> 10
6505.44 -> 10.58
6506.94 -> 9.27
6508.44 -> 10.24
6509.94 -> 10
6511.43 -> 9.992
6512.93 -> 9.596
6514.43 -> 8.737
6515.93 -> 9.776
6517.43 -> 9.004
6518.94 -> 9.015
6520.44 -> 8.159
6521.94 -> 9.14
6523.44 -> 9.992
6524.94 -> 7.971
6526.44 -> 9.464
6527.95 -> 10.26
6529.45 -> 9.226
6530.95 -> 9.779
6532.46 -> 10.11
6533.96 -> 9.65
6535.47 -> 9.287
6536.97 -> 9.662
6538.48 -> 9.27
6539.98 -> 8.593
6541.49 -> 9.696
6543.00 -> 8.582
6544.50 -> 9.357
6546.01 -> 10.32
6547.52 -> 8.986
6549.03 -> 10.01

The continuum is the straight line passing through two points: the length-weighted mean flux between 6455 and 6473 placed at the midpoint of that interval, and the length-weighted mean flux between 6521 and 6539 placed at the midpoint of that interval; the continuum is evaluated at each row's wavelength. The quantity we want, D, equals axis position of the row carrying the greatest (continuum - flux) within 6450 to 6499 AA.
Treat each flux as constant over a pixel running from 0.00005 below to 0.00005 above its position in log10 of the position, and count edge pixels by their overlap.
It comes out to 6475.55 AA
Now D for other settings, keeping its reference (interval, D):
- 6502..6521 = 6520.44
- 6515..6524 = 6520.44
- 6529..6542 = 6539.98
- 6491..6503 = 6491.97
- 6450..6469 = 6451.74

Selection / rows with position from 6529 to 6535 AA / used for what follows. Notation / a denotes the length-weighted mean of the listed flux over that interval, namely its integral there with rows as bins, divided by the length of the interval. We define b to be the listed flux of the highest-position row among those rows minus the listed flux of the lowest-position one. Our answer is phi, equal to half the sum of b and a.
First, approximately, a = 9.7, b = 0.4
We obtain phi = 5.06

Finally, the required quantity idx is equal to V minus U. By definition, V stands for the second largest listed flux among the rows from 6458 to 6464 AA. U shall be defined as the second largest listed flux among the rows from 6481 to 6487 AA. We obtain 1.3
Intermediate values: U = 9.54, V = 10.8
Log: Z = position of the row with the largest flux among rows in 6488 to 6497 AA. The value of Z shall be 6494.96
